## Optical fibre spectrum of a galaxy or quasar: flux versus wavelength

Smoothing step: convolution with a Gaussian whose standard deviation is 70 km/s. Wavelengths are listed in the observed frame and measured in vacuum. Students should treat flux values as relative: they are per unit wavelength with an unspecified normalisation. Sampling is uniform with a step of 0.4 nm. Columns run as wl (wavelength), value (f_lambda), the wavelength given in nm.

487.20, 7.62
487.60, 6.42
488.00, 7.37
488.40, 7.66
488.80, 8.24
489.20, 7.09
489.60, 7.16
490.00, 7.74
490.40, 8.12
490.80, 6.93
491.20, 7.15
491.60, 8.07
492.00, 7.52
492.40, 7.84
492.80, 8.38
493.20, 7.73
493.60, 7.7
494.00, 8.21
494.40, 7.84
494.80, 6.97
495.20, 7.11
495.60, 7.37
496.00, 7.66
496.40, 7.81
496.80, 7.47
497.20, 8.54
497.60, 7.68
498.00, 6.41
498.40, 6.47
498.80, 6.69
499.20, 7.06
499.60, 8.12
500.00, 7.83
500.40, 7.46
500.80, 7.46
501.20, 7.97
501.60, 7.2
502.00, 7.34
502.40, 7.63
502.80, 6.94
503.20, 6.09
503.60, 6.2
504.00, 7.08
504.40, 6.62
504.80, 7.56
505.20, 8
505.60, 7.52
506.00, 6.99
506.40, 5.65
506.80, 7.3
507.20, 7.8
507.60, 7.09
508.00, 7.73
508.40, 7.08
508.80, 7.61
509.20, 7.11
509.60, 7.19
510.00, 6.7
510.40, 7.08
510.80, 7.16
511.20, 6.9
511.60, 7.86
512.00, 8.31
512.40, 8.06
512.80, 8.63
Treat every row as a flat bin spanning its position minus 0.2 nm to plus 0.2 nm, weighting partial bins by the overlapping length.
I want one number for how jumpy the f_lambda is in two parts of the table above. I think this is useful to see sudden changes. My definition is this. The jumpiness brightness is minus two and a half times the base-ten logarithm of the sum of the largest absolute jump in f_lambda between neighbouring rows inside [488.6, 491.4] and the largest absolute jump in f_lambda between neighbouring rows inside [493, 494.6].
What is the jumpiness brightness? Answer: -0.58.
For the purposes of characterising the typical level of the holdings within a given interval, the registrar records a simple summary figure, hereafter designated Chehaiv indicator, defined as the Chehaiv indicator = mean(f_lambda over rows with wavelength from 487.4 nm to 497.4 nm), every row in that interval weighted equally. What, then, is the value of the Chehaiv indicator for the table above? 7.60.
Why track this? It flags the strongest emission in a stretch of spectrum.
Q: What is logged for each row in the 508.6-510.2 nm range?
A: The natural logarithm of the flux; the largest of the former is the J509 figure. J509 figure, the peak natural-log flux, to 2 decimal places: 2.03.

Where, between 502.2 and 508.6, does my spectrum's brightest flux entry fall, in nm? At 505.20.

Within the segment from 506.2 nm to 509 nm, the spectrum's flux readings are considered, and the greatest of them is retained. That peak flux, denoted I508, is 7.8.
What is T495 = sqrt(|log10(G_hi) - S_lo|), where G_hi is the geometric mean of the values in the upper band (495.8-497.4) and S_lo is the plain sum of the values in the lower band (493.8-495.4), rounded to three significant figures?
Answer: 5.41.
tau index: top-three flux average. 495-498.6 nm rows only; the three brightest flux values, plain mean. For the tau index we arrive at 8.0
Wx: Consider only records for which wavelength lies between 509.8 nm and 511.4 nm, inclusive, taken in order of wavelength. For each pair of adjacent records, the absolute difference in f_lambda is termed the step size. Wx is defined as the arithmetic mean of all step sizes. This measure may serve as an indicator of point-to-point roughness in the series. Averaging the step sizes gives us 0.24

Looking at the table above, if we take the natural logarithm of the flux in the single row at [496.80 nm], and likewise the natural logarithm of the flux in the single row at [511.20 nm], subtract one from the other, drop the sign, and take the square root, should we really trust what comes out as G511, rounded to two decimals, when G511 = 0.28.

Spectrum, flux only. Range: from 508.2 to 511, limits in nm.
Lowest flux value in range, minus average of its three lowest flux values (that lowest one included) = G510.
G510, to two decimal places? -0.25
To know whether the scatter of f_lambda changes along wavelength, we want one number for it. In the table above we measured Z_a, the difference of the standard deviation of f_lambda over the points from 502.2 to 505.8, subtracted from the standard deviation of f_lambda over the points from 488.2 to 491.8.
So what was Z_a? -0.2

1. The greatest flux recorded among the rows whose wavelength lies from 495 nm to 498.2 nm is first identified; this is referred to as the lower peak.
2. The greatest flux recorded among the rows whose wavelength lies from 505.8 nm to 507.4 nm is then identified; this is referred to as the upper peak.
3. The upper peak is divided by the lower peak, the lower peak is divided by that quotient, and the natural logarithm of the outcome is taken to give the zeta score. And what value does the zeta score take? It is 2.24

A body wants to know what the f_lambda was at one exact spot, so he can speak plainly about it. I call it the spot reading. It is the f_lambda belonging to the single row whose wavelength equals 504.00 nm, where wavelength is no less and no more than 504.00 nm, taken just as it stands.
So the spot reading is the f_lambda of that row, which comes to 7.08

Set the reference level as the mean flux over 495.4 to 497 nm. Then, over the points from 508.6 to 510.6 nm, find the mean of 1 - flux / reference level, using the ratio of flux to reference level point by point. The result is 0.06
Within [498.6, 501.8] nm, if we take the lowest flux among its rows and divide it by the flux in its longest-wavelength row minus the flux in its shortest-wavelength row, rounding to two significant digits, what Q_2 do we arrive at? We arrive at 13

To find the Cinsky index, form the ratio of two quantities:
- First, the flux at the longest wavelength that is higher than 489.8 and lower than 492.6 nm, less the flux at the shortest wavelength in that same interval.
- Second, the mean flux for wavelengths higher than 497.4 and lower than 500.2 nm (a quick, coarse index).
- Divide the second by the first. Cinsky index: 72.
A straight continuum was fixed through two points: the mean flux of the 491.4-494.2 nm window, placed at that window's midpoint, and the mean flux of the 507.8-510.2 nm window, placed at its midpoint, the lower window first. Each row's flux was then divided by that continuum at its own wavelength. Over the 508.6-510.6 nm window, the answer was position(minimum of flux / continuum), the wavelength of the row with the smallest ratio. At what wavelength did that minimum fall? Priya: 510.00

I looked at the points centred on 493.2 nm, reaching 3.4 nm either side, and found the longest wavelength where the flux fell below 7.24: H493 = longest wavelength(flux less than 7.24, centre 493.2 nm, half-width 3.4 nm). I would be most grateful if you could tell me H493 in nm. 495.20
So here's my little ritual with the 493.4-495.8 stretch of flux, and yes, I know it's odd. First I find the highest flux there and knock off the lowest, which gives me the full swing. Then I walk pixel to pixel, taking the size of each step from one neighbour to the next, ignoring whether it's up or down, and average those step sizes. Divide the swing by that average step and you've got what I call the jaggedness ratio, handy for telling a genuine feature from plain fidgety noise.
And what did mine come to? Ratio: 2.88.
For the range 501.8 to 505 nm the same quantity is 2.55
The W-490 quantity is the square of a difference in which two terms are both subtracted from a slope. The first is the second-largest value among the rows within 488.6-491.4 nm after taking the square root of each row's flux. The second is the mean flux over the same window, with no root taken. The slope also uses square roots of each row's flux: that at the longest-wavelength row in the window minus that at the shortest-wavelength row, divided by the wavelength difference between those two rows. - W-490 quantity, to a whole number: 109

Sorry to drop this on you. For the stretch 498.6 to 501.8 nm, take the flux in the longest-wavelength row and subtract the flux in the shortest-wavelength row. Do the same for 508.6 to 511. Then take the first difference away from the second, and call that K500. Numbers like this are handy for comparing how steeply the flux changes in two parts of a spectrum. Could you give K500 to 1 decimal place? -1.0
